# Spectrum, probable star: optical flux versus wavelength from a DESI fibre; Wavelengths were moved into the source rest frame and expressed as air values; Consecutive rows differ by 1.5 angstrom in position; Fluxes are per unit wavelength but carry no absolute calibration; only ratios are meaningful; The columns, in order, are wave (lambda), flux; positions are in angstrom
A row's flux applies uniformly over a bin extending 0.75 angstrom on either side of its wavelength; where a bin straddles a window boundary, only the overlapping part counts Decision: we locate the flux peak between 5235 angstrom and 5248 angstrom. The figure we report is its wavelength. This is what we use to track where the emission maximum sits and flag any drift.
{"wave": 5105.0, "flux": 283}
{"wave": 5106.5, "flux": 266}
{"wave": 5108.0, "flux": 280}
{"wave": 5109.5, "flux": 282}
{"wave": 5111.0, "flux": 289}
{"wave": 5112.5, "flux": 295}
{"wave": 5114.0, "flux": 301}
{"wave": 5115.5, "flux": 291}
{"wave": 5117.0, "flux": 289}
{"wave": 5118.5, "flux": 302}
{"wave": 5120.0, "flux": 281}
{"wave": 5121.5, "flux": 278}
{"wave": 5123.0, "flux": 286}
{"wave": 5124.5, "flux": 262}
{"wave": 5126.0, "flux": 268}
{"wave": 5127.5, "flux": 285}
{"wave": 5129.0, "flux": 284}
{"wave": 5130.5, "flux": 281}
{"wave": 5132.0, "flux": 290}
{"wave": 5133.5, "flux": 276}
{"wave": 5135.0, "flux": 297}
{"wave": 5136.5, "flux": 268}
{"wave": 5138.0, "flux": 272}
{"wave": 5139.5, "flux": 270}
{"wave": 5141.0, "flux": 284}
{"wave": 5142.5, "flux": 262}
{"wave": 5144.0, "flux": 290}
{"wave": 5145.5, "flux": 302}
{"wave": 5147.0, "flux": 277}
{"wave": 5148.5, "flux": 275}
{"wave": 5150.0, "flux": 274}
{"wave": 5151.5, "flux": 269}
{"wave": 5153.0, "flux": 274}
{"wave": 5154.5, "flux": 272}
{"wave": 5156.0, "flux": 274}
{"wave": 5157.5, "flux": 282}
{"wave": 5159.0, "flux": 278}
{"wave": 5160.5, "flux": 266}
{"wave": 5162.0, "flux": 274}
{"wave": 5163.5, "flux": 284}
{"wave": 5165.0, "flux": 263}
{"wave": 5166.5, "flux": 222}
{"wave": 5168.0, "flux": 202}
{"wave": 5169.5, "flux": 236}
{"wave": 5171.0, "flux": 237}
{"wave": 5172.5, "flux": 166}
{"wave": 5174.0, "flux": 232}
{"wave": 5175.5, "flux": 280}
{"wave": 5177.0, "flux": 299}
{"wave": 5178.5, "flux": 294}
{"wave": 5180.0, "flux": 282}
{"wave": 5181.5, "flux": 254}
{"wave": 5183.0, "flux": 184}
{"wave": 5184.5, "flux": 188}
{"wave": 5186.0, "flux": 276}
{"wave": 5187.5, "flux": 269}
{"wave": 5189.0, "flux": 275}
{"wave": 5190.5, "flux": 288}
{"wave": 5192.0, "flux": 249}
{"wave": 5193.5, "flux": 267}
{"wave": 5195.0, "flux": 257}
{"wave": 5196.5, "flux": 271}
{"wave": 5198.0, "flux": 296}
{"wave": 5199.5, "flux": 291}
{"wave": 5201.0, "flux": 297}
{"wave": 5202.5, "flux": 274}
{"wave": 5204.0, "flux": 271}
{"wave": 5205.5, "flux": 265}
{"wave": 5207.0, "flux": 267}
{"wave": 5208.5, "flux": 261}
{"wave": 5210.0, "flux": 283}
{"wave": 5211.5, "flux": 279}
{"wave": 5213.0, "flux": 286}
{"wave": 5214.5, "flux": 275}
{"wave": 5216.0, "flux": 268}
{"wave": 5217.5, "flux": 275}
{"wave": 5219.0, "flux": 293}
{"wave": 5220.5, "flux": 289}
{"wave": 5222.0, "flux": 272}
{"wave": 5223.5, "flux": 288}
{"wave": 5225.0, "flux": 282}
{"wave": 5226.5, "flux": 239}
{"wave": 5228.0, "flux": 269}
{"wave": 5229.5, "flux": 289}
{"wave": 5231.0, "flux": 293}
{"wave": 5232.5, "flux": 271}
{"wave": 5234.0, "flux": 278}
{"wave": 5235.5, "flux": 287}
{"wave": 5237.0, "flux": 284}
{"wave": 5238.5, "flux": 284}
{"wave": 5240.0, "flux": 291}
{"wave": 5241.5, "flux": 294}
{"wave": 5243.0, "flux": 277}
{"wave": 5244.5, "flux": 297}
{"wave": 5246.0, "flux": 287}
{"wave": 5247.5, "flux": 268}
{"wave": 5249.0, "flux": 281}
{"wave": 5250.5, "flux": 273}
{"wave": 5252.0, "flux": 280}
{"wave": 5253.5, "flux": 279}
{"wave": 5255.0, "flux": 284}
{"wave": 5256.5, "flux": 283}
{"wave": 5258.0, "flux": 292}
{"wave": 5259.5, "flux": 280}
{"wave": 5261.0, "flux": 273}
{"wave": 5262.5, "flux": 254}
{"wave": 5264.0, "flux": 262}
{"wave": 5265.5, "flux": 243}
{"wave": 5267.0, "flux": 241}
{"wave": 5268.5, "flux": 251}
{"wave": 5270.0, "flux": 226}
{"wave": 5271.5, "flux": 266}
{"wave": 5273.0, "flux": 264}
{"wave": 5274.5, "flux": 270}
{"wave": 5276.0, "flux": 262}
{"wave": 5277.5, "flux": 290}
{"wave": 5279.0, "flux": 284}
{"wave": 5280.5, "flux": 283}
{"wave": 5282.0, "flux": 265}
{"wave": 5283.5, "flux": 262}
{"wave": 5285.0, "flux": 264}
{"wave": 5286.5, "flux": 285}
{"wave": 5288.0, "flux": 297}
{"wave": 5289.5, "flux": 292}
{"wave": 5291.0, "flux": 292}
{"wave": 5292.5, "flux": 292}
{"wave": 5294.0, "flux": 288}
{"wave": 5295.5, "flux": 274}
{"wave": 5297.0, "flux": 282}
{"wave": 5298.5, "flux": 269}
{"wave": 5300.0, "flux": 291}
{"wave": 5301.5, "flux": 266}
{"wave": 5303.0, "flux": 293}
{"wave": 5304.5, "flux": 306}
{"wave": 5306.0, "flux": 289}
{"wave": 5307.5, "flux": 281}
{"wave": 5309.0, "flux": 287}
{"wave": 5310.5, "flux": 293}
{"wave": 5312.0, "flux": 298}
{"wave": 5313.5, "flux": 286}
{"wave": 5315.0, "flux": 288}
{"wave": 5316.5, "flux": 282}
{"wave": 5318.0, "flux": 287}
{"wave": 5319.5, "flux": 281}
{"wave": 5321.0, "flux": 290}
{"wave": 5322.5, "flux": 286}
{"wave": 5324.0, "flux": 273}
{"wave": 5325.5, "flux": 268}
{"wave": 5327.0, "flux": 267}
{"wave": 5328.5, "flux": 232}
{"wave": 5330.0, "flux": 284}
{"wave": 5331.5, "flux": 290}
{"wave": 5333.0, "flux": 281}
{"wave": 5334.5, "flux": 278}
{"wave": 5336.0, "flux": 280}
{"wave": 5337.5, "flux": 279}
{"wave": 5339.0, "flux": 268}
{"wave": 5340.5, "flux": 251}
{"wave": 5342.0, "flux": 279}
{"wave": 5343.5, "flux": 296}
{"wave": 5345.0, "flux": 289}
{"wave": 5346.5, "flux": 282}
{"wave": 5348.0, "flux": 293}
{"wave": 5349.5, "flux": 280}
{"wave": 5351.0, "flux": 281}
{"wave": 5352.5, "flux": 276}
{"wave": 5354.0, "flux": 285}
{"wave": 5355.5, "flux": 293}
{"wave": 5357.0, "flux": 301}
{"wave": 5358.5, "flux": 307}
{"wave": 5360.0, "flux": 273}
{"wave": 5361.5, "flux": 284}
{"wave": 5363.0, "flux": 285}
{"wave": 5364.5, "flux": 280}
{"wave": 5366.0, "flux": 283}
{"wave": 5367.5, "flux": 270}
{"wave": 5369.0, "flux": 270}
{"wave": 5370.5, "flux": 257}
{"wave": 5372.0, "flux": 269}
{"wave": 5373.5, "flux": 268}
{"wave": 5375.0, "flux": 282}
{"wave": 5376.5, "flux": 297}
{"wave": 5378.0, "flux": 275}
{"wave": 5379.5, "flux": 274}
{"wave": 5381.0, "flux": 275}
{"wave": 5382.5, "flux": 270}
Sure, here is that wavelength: 5244.5 angstrom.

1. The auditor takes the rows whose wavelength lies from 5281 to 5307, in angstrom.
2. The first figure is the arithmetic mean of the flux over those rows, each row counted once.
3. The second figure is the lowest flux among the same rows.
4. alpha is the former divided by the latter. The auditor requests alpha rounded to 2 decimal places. 1.08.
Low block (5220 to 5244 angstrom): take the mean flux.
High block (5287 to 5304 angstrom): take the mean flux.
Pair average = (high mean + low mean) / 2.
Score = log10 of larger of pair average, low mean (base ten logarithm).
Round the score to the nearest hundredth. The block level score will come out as 2.45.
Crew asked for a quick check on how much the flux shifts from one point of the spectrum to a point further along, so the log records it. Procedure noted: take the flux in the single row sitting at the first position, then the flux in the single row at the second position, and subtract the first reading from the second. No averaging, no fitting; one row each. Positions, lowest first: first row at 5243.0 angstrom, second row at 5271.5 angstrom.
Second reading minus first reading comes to -11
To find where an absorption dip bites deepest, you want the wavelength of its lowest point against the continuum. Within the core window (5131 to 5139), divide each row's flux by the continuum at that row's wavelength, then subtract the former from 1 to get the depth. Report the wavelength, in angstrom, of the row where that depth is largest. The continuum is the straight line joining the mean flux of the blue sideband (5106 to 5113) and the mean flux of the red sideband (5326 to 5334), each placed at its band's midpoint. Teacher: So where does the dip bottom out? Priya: 5136.5 angstrom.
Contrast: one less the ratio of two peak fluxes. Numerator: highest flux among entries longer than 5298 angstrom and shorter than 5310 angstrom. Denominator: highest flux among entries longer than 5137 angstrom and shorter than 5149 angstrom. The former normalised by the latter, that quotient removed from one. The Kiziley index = -0.01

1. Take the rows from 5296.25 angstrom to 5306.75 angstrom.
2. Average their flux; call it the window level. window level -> 285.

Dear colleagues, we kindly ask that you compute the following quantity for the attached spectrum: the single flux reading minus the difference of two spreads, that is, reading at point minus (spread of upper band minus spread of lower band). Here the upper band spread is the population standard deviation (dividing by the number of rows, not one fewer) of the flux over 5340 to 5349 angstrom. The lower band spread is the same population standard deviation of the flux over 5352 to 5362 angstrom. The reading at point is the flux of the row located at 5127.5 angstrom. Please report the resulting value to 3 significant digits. 282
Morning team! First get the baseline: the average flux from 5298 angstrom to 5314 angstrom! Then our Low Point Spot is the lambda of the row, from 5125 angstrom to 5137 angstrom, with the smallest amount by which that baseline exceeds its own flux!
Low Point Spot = 5135.0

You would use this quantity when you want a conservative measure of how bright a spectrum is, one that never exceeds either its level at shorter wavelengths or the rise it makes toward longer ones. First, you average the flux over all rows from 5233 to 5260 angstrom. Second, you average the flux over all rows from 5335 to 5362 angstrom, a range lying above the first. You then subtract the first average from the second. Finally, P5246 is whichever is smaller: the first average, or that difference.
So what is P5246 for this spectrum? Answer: 0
